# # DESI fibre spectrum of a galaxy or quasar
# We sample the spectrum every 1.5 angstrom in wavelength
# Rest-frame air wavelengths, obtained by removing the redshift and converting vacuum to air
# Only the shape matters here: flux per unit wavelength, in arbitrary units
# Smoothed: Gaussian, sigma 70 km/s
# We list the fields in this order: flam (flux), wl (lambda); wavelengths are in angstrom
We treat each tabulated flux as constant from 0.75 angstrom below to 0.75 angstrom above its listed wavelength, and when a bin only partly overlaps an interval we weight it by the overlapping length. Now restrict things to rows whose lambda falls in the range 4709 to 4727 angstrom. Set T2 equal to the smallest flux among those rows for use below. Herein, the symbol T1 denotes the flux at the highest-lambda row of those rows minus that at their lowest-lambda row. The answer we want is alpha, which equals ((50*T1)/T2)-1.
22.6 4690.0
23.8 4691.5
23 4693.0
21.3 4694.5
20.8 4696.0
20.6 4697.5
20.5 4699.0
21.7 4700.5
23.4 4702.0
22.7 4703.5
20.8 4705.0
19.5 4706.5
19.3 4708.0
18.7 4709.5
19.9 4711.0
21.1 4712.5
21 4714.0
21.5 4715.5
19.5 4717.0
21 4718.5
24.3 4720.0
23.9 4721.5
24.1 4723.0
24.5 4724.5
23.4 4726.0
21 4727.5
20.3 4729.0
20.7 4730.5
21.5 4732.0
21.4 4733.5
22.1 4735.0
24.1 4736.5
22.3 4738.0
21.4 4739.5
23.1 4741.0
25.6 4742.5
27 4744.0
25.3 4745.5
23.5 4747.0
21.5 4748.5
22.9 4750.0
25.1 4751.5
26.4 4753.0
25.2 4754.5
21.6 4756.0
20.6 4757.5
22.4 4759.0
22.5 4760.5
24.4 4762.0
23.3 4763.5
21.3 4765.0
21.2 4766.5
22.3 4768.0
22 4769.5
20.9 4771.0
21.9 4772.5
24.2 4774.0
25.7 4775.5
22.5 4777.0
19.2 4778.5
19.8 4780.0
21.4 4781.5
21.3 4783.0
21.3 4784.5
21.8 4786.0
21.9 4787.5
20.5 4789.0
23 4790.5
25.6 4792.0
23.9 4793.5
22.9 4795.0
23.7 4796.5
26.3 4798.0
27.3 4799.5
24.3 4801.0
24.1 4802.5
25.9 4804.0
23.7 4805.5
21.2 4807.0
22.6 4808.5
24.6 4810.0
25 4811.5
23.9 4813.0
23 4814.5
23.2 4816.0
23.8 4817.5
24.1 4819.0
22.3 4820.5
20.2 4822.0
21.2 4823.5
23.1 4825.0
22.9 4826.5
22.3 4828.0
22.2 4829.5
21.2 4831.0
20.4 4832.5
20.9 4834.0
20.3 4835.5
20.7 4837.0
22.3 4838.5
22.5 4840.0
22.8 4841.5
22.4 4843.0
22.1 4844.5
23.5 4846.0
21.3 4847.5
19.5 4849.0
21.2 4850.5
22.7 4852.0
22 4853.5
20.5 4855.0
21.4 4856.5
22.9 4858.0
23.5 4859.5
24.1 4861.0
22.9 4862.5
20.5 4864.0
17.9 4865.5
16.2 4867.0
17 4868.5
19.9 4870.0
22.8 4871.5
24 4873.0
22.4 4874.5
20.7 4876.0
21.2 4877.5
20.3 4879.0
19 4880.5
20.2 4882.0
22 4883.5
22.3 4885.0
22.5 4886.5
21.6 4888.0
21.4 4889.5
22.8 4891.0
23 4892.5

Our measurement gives 12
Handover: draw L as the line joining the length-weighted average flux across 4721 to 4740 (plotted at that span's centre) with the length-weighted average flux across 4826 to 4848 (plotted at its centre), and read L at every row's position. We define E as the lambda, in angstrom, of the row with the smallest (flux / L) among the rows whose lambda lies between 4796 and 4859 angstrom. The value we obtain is 4849.0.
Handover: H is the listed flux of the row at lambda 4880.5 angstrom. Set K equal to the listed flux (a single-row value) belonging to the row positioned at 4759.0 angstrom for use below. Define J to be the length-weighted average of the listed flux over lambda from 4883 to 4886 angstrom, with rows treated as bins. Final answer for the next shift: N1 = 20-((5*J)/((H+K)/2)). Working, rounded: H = 19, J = 22.2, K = 22.4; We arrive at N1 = 14.64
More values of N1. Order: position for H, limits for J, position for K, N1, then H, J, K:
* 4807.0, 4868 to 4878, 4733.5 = 15.01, 21.2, 21.2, 21.4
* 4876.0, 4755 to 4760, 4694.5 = 14.82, 20.7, 21.8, 21.3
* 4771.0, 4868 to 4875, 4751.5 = 15.36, 20.9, 21.3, 25.1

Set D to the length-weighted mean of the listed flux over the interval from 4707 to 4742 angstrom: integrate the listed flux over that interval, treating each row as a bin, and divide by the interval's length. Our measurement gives 21.8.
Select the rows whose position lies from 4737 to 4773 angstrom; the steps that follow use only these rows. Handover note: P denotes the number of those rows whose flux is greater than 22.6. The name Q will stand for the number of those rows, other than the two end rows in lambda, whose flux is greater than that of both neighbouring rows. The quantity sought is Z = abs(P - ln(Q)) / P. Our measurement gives 0.87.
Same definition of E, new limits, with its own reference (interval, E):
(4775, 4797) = 4778.5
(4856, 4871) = 4867.0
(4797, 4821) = 4807.0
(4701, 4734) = 4709.5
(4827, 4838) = 4835.5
